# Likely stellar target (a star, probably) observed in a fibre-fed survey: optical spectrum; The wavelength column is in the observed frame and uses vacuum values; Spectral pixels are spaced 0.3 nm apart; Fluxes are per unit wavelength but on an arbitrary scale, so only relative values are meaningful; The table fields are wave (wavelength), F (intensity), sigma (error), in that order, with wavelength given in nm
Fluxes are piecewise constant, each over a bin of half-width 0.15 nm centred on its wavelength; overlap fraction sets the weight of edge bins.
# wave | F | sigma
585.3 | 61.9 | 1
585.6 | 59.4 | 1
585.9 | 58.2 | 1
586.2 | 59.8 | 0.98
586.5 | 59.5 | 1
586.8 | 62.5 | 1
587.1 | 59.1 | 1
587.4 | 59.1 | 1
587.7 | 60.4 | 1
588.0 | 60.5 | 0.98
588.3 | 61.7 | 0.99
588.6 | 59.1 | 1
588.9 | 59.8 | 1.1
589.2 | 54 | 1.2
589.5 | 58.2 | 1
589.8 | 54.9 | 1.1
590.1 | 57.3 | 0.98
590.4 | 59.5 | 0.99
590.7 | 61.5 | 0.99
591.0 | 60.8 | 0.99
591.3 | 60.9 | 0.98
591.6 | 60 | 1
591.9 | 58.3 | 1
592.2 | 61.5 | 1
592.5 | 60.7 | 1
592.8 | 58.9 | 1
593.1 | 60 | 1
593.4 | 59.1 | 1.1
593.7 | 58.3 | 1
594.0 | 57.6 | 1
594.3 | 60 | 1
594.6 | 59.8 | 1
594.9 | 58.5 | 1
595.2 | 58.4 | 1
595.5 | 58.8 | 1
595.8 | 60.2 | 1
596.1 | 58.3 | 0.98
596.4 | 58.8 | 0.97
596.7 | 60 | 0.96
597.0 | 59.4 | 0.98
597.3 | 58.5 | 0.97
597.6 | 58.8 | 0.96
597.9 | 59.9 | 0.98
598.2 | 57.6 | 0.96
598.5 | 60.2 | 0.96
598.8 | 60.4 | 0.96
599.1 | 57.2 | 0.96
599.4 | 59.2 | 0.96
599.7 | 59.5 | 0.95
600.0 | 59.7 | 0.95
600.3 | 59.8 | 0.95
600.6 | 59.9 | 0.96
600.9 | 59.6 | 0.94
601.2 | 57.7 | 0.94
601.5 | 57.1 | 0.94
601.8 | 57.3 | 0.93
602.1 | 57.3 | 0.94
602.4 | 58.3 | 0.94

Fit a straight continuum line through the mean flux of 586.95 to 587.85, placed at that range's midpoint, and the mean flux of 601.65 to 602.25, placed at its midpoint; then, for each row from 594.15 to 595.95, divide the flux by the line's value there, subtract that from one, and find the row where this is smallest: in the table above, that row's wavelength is 595.8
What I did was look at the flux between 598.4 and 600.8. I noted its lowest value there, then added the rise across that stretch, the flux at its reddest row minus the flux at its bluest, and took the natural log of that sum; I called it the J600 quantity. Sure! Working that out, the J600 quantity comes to 4.041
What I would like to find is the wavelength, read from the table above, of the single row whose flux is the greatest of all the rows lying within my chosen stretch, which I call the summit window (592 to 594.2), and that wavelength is 592.2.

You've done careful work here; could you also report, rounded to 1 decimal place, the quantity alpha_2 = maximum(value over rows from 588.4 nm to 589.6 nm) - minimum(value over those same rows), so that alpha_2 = 5.8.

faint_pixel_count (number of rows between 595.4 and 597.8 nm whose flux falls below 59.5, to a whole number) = 6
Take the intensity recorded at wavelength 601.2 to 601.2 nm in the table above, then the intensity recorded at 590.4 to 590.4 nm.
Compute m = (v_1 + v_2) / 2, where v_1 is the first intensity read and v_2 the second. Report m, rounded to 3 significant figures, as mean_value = 58.6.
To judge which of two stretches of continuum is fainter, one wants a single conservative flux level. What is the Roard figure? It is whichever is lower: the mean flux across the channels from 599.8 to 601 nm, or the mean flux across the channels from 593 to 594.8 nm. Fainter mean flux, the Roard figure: 59.1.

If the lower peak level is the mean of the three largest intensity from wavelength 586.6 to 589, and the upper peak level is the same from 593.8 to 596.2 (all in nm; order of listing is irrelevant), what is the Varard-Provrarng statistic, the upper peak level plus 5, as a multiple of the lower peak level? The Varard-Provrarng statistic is 1.06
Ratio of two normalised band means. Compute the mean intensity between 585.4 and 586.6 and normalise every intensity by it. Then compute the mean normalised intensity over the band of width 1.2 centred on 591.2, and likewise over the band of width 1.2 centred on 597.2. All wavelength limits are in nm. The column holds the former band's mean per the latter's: 1.03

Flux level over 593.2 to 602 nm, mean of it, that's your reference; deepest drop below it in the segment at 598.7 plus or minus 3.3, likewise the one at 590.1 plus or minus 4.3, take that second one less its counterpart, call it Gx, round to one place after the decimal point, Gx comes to 3.1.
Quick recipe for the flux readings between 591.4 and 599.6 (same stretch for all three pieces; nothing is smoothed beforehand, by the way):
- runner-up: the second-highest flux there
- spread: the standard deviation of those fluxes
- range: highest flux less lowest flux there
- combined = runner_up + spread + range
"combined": 66.0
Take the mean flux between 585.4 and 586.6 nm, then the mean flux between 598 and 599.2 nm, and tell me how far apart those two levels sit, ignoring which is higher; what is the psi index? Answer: 0.4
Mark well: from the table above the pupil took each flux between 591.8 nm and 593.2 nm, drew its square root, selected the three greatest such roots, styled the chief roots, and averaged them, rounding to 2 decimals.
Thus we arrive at 7.79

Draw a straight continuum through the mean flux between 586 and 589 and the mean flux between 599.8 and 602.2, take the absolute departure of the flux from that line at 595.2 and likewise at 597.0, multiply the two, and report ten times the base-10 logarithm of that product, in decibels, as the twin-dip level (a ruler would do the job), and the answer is -5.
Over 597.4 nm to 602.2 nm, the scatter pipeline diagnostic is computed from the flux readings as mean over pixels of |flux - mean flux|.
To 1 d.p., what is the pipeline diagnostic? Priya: 1.1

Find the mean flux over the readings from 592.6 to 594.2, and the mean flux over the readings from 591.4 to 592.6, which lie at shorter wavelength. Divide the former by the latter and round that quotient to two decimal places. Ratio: 0.98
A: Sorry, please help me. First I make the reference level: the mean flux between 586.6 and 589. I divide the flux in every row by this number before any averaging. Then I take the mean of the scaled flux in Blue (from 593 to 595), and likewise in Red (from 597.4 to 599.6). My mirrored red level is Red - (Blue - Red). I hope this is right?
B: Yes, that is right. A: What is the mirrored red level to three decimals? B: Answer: 0.980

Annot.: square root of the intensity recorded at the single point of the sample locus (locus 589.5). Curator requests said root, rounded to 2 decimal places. 7.63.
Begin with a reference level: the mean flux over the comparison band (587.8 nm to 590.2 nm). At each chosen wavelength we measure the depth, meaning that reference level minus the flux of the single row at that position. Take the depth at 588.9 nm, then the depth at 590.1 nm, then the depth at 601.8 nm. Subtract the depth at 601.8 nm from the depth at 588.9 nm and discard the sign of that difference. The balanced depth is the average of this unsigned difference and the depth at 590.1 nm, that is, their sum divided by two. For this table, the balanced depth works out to 1.7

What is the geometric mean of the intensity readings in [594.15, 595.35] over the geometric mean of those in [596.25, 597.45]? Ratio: 1.000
